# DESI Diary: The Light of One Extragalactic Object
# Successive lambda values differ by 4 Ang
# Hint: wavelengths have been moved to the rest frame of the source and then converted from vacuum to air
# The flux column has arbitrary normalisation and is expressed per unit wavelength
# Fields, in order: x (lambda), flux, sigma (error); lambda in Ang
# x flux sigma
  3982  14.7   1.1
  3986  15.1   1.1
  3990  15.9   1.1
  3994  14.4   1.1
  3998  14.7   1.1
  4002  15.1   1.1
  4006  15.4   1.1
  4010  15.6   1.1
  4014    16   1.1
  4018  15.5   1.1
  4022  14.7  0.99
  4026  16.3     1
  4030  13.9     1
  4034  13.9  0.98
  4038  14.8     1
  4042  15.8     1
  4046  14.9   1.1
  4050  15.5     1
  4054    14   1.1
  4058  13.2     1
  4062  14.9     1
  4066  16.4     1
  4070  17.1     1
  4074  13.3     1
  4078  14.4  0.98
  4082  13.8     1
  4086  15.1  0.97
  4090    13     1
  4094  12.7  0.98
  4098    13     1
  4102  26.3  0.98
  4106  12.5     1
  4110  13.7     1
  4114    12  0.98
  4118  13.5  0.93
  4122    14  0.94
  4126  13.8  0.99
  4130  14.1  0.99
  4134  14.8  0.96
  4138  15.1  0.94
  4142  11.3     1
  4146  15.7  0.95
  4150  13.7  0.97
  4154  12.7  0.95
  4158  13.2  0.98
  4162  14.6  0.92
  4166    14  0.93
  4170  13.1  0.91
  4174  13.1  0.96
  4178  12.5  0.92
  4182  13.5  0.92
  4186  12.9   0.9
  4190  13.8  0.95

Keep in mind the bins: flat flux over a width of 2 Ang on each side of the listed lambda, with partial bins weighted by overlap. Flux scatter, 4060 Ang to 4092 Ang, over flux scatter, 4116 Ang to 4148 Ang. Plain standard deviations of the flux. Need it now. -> 1.1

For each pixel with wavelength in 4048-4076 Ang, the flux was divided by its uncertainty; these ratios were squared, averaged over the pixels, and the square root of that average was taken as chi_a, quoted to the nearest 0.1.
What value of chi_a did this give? 14.8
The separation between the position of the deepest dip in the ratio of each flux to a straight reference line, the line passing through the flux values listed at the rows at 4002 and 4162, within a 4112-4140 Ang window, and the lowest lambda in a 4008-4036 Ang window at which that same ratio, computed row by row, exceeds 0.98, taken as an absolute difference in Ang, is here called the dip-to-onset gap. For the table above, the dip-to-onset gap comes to 104 Ang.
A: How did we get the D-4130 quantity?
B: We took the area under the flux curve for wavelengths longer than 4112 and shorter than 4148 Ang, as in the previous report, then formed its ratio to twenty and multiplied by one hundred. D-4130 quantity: 2486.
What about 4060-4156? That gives 6938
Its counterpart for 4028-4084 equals 4118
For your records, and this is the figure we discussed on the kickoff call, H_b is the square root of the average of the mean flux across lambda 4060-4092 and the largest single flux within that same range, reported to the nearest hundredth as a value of 3.99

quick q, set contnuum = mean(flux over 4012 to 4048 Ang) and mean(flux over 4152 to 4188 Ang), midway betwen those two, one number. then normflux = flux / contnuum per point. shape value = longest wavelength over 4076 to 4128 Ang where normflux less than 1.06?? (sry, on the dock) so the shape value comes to 4126 Ang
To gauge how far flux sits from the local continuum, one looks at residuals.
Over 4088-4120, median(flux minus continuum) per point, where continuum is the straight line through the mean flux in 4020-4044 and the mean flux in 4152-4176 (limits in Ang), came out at -1.2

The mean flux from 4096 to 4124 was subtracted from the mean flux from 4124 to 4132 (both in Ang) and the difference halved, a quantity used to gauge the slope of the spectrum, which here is -0.5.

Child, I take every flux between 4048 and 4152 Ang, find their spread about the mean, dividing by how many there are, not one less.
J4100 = 2.7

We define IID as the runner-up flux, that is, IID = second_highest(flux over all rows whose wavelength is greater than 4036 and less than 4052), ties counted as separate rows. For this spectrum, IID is 15.5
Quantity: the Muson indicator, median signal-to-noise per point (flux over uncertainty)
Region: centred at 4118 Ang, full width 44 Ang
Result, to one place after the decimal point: 14.2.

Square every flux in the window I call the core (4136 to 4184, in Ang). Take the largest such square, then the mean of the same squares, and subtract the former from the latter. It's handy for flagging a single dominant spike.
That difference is -62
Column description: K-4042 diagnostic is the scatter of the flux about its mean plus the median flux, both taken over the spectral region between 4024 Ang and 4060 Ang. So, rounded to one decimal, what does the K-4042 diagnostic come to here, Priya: 15.8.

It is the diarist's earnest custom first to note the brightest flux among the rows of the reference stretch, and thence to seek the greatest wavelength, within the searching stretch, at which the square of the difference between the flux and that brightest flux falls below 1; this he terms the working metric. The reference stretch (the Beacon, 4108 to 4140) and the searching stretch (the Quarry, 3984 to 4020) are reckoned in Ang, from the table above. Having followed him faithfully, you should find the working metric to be 4018 Ang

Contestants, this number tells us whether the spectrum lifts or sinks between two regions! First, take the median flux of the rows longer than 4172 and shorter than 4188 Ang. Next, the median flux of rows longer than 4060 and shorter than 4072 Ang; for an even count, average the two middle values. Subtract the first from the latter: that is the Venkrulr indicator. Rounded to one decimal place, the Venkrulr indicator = 3.4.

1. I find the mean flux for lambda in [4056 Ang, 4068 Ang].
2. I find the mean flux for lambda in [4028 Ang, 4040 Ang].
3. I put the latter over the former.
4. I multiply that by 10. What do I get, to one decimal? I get 9.6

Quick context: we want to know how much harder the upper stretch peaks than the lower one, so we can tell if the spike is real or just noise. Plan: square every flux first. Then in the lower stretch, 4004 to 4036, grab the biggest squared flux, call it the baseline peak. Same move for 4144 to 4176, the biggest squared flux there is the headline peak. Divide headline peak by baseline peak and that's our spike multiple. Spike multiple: 0.93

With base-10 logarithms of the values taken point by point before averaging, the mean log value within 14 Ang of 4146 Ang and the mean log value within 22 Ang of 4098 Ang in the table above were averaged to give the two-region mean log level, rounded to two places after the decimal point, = 1.14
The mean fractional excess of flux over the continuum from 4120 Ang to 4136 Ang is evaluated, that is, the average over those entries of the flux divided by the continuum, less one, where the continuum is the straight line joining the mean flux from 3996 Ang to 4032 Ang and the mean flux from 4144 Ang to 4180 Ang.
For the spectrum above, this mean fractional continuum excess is 0.01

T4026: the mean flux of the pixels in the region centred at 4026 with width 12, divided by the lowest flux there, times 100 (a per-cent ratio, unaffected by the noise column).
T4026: 108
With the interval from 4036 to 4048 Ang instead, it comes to 102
